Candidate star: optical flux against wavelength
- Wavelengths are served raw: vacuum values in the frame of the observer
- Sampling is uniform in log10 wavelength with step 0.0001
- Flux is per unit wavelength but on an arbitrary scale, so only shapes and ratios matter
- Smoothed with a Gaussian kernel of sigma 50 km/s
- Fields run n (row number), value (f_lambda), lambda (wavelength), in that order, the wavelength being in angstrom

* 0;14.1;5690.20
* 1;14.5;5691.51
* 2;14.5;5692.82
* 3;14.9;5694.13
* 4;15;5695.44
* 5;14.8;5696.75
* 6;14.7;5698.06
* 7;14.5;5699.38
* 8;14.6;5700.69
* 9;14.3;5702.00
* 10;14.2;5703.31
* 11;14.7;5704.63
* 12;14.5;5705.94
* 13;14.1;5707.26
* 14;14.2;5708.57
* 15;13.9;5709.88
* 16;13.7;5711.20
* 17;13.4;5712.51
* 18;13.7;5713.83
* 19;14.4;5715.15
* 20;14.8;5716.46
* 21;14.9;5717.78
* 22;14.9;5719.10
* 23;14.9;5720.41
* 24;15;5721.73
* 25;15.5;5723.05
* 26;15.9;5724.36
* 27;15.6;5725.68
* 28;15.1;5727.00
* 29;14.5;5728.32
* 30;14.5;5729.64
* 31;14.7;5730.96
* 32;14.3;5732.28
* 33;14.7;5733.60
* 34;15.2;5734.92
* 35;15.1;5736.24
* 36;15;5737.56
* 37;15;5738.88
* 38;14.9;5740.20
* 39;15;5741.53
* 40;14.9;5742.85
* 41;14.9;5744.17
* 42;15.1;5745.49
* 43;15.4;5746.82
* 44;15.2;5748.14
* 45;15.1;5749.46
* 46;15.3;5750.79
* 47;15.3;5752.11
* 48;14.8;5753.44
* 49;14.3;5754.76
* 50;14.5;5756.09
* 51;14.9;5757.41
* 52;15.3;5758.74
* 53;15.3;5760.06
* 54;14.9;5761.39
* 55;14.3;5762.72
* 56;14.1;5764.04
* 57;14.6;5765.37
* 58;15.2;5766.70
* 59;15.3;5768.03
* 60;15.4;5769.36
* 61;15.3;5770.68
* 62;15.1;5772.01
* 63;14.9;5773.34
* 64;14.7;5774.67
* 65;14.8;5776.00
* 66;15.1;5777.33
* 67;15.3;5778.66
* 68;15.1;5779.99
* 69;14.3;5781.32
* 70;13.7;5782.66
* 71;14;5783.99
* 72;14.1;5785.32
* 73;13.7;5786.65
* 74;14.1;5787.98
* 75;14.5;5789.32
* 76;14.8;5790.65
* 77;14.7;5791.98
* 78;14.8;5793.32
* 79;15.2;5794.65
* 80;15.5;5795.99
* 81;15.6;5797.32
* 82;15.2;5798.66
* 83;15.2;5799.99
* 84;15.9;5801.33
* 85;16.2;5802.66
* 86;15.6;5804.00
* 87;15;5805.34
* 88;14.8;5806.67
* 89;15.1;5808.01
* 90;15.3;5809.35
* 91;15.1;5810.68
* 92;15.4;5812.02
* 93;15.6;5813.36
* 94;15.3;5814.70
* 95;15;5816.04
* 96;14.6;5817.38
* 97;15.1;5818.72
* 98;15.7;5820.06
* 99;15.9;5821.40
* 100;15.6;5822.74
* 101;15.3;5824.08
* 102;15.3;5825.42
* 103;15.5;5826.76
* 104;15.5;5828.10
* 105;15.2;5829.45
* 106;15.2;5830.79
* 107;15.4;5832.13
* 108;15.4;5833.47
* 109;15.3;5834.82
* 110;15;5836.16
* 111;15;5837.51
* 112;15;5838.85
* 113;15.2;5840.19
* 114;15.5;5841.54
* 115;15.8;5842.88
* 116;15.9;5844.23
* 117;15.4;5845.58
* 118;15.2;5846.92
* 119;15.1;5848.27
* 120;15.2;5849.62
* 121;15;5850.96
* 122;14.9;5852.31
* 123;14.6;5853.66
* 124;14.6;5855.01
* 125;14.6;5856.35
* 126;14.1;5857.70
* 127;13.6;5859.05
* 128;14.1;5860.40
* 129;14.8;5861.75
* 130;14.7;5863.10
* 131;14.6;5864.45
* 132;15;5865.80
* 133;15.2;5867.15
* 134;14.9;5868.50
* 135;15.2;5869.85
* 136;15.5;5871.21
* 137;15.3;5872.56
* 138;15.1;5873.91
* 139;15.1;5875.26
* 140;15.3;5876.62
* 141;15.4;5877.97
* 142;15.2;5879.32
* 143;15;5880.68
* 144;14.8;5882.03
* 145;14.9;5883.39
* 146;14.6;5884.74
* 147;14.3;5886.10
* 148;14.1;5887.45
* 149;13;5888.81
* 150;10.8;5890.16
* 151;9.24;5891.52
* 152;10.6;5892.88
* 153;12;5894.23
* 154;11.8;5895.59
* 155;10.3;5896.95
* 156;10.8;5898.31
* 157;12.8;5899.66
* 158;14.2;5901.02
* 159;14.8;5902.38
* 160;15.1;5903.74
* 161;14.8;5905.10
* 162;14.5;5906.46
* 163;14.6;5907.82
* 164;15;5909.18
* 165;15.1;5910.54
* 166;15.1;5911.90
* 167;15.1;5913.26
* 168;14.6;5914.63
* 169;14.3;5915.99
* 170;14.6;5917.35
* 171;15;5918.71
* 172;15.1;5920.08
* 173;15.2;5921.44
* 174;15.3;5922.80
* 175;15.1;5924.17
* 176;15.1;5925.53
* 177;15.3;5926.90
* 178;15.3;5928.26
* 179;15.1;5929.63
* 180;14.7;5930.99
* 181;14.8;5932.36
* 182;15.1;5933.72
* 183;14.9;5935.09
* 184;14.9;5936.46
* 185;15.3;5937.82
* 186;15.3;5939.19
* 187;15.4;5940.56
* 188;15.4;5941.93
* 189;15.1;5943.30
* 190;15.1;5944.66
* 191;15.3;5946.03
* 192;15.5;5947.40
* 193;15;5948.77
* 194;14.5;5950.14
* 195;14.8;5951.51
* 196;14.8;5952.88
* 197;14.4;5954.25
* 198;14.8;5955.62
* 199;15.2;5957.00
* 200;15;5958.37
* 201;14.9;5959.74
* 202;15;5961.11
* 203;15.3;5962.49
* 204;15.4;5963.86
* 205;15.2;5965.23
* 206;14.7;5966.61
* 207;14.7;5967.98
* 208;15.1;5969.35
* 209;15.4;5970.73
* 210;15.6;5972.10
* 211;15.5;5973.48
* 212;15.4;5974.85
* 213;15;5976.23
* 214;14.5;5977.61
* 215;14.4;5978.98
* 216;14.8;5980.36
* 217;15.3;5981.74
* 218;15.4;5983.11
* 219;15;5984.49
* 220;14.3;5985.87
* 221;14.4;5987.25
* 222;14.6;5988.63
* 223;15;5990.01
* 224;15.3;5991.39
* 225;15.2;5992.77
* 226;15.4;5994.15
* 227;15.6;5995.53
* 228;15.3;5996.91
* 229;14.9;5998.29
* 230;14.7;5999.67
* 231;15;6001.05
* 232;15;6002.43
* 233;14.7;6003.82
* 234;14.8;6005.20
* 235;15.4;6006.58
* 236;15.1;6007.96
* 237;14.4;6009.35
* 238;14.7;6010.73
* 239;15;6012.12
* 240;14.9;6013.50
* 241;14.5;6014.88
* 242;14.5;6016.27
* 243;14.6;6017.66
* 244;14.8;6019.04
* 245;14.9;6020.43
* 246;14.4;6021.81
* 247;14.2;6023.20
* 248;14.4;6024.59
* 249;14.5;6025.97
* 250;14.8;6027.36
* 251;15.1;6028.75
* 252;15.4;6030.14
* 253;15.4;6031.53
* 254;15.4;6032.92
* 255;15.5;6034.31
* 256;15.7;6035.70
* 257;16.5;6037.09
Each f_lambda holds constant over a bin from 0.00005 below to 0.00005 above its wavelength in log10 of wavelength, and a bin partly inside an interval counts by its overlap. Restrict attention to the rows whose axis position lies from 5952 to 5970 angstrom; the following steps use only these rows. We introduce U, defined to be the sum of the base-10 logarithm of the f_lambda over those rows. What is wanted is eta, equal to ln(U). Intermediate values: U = 15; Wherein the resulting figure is 2.73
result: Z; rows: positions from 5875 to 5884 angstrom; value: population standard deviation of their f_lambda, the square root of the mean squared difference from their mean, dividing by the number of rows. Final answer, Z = 0.20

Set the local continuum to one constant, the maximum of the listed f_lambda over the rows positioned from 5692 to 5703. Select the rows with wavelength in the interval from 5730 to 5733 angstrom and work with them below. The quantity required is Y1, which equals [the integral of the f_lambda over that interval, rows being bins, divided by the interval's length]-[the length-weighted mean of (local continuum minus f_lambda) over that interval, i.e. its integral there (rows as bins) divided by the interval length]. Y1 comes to 14.0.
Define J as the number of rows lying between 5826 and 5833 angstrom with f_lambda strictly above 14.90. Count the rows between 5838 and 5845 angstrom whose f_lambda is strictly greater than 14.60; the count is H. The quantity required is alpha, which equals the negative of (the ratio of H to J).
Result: -1.0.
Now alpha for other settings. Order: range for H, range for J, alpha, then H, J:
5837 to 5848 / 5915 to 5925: -1.6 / 8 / 5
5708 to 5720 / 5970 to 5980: -0.6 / 3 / 5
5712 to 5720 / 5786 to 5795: -3.0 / 3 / 1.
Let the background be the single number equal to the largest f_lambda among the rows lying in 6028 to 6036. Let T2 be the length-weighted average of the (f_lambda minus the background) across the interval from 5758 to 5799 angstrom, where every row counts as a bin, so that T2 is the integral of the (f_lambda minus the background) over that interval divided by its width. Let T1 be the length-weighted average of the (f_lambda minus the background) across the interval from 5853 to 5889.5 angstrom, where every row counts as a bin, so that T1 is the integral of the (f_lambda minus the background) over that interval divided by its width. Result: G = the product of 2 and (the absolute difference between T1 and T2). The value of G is 0.2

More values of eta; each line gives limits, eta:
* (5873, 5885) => 2.36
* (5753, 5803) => 3.80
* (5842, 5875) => 3.34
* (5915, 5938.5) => 3.00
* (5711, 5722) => 2.34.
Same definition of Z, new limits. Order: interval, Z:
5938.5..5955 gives 0.35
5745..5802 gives 0.51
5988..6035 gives 0.37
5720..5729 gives 0.44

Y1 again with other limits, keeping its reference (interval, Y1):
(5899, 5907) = 13.7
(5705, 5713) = 13.0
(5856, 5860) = 13.1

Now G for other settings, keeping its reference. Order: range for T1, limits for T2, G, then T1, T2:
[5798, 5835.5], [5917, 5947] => 0.5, -0.4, -0.58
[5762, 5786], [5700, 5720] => 0.9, -1.0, -1.41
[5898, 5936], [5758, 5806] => 0.4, -1.0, -0.79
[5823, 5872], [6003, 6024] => 0.7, -0.6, -0.97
